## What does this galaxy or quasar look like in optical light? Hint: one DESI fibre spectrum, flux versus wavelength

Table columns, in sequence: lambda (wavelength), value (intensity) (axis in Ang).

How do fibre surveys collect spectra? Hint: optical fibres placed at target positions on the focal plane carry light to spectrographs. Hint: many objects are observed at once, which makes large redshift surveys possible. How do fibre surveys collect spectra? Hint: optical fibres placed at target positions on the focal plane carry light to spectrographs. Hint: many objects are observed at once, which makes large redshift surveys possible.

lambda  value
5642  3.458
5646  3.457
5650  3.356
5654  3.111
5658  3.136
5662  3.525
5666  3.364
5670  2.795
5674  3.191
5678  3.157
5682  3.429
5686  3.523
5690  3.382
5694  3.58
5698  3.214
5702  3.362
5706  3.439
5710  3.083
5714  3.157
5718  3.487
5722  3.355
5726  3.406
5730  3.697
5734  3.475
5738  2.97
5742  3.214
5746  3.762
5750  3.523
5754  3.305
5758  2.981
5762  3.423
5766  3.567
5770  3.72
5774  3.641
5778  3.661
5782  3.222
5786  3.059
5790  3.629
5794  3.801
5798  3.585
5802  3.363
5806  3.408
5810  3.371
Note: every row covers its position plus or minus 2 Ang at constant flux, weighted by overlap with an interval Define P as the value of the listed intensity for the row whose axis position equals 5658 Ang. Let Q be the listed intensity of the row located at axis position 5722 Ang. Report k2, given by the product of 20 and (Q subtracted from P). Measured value -4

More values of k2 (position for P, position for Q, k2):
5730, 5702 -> 7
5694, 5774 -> -1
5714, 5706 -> -6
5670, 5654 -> -6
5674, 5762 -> -5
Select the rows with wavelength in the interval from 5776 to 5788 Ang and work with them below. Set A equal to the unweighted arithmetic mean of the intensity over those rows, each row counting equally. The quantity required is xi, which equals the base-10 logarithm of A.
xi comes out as 0.520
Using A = 3.31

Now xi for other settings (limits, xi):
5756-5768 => 0.522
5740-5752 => 0.544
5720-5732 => 0.542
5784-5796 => 0.544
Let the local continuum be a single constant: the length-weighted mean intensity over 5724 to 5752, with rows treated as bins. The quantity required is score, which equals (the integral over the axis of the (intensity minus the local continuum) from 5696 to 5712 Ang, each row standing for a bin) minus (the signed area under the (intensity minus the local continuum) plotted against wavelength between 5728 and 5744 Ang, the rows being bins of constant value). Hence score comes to -1.0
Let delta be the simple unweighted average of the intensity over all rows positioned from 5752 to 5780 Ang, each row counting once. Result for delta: 3.47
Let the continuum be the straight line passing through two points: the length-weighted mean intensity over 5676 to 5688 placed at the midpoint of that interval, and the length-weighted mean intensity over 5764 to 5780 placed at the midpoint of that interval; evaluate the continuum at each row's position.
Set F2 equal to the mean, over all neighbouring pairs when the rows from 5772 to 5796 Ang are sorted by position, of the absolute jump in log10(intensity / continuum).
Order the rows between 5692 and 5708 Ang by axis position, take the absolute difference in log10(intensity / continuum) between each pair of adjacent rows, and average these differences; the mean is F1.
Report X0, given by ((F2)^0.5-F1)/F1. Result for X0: 6.5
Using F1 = 0.025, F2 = 0.035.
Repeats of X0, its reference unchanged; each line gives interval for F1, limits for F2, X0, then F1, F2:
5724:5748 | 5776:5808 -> 2.9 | 0.046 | 0.033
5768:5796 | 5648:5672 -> 5.3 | 0.031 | 0.038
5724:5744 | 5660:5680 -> 3.9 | 0.041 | 0.042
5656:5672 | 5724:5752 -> 3.1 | 0.051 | 0.044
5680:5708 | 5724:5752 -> 8.8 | 0.021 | 0.044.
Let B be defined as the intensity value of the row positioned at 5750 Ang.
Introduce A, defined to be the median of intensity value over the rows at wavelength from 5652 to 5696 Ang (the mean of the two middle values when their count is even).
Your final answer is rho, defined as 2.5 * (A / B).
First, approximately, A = 3.36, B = 3.523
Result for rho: 2.39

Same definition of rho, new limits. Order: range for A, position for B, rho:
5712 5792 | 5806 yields 2.53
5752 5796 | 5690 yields 2.64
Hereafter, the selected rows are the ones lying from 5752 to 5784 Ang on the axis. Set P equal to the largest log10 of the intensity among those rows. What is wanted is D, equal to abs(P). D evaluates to 0.571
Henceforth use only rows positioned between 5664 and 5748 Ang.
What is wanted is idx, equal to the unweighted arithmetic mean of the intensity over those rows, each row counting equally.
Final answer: 3.34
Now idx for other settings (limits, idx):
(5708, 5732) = 3.36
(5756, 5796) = 3.47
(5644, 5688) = 3.28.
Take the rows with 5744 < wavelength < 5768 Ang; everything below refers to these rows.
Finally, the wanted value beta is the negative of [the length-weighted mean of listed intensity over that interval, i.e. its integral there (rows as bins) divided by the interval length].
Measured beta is -3.43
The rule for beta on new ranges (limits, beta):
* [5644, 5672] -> -3.25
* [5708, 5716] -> -3.12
